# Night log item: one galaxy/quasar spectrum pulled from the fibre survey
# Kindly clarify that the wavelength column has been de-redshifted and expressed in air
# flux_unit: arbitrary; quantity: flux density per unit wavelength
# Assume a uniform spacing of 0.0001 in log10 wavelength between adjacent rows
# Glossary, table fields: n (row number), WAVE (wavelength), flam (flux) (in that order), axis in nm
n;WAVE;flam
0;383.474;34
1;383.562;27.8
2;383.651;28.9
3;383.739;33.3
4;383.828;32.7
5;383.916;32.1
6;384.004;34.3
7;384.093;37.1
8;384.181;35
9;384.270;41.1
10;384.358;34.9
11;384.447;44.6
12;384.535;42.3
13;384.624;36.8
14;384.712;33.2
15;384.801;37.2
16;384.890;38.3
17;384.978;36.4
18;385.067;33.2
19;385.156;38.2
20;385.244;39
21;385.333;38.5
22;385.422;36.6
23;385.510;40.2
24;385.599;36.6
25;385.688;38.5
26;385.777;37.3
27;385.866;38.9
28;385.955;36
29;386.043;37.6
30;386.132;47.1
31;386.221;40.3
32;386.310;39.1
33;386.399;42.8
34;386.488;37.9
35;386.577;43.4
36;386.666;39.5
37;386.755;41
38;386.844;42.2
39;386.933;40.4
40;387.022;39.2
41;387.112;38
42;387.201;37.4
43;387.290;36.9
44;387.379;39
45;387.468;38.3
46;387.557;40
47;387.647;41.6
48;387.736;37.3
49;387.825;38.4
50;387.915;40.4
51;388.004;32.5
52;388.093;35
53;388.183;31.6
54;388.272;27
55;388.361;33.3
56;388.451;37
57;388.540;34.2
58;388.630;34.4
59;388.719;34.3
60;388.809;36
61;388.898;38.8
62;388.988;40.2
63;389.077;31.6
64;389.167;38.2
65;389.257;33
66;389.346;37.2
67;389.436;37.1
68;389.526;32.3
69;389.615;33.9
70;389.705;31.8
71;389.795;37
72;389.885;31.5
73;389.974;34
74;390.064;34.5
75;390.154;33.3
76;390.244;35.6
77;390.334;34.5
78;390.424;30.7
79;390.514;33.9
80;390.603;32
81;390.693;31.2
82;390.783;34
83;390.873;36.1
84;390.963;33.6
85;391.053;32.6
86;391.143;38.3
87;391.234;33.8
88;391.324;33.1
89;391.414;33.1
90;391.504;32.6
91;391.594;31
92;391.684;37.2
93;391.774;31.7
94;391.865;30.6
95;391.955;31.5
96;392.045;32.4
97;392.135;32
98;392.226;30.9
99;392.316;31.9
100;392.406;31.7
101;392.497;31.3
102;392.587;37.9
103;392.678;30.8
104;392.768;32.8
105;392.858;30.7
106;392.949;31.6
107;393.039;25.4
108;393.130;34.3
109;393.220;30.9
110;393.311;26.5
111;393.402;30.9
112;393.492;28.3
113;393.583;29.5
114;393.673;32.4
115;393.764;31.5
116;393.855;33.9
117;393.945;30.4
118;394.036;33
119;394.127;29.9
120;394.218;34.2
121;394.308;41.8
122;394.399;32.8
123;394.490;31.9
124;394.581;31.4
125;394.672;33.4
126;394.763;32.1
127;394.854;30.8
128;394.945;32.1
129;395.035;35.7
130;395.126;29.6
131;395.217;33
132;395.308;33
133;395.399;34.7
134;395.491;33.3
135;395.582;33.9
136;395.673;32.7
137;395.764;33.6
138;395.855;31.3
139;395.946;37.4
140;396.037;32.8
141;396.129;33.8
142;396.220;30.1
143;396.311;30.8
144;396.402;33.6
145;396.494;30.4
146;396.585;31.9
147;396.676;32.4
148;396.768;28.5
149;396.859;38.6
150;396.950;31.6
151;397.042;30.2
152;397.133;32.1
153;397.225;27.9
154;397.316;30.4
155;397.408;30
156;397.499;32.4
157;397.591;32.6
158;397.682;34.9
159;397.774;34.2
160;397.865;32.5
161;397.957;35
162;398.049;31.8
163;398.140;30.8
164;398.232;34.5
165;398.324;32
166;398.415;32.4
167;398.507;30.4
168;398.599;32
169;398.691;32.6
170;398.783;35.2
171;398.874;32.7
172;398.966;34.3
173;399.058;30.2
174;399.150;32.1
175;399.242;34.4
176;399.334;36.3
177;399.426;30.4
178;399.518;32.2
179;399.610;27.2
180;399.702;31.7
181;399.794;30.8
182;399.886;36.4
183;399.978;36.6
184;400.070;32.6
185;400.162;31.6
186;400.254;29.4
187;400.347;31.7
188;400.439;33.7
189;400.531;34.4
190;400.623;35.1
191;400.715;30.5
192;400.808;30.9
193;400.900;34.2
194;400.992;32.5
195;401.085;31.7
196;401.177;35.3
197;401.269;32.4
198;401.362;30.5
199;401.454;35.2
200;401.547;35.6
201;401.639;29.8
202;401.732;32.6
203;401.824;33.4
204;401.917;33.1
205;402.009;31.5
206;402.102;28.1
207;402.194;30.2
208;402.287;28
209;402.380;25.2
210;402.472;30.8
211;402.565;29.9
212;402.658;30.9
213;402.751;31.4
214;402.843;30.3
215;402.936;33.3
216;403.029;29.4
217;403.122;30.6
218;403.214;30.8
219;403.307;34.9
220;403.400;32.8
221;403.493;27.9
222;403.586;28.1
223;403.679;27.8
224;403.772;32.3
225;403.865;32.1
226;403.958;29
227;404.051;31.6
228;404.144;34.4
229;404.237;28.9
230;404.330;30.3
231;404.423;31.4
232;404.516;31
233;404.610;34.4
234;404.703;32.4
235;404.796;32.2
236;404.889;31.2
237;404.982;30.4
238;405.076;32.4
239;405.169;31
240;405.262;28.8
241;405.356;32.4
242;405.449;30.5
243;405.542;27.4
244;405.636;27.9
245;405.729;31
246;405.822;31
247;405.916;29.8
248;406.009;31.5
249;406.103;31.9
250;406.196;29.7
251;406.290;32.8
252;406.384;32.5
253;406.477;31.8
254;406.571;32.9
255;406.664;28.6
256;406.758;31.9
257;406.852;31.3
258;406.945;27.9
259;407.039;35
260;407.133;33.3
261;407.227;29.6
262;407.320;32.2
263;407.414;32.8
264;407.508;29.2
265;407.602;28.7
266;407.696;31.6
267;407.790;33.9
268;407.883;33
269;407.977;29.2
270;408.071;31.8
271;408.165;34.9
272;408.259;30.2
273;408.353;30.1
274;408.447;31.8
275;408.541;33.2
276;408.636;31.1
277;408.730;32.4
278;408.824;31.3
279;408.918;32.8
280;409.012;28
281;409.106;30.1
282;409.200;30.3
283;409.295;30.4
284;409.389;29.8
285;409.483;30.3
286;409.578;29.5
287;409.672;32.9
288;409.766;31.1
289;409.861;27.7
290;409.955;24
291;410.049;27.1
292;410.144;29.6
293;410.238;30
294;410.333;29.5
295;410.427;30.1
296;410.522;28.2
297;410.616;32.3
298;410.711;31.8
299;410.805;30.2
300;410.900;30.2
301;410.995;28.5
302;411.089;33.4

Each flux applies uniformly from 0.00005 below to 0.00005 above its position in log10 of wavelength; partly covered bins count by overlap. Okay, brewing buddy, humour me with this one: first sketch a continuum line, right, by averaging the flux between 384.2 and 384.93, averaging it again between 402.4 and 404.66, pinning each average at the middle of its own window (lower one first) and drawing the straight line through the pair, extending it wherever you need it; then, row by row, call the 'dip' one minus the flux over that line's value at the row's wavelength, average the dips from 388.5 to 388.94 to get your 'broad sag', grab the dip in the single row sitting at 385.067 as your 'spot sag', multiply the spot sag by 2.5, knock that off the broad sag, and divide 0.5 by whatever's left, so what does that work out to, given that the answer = -1.7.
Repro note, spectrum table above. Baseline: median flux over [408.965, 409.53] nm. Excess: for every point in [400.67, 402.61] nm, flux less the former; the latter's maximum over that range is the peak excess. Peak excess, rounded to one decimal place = 5.4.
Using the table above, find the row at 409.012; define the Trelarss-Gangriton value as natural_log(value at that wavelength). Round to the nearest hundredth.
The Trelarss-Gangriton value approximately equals 3.33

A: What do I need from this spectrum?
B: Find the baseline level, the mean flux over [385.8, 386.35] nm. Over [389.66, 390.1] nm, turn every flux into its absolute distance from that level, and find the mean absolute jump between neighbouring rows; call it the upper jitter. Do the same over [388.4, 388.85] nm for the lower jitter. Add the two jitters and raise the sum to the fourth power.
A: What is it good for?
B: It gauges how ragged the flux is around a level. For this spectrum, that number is 458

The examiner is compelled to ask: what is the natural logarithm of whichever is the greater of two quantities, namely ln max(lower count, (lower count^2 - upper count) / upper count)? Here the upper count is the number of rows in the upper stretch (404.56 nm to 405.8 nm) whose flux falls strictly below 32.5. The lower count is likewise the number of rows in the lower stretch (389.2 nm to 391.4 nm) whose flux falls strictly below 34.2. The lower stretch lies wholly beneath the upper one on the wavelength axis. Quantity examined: 3.0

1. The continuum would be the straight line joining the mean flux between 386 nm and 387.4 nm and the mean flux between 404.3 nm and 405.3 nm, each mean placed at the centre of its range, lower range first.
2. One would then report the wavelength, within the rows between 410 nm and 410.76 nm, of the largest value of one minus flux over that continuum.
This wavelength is 410.049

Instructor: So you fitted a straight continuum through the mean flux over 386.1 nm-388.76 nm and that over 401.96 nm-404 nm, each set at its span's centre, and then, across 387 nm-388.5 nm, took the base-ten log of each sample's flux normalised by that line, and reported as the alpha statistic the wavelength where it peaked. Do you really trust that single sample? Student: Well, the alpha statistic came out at 387.647 nm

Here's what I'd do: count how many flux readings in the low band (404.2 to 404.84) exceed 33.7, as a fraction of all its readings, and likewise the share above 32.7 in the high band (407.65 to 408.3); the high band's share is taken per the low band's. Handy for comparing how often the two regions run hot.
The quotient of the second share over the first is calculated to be 3.0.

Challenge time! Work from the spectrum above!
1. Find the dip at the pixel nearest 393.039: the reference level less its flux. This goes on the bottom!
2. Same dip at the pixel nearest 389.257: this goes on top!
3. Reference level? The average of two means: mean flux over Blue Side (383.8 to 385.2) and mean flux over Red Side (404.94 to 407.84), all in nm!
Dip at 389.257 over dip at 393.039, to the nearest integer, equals 0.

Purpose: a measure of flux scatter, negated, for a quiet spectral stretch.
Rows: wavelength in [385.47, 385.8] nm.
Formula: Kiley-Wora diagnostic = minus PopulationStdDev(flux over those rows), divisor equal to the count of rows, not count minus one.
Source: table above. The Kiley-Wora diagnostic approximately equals -1.4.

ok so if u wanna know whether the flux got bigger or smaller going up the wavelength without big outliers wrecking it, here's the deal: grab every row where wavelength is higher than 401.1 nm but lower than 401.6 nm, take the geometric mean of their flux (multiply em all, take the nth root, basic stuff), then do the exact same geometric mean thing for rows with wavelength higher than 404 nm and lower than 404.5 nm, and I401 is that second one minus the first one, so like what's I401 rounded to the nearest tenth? -2.5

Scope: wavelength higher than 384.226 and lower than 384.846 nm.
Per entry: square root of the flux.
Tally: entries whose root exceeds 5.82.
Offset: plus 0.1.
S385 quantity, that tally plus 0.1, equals 6.1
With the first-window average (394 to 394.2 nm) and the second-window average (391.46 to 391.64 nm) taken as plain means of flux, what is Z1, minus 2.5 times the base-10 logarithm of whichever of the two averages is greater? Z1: -3.76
